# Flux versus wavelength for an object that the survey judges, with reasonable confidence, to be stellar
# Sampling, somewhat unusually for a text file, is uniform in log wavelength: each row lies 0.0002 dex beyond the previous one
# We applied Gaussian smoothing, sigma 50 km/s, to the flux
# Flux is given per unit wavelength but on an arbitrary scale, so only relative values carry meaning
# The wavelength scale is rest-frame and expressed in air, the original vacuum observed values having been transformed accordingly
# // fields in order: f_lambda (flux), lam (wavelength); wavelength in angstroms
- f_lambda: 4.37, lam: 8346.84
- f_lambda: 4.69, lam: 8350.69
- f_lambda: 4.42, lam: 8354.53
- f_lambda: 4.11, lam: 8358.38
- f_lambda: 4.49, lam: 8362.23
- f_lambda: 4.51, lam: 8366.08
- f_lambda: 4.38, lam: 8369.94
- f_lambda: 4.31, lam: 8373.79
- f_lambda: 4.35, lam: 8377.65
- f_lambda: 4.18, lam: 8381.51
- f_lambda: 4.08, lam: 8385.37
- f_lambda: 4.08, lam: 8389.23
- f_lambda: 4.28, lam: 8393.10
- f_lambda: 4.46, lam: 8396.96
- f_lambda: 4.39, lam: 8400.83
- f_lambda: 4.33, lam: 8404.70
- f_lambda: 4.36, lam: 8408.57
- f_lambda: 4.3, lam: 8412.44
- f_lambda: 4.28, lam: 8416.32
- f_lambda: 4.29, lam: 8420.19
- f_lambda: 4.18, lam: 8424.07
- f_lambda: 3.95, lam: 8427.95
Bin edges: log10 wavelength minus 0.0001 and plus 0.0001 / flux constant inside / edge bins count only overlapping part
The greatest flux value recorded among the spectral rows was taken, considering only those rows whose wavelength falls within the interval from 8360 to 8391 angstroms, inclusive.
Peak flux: 4.51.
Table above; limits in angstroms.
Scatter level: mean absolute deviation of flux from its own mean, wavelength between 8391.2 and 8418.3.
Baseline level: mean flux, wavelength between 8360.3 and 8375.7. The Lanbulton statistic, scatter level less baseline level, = -4.37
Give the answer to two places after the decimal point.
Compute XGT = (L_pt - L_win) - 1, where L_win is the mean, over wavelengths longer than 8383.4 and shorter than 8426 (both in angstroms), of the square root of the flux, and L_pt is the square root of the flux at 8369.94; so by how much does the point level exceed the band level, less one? -0.97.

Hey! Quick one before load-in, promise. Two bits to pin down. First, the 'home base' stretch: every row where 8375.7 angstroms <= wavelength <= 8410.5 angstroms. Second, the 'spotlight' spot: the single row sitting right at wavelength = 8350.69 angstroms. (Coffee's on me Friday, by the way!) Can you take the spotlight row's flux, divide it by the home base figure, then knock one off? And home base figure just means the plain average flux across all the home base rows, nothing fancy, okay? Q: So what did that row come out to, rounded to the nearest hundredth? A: 0.10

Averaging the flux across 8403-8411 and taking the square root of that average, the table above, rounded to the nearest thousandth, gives 2.084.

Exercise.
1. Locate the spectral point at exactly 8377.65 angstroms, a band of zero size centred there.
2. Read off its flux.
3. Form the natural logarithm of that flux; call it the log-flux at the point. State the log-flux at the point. 1.47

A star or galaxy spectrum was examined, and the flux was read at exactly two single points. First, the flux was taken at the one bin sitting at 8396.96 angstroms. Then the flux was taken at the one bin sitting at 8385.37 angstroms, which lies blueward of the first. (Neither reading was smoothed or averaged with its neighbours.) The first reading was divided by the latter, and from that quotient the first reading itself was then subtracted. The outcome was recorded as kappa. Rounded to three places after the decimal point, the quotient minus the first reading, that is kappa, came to -3.367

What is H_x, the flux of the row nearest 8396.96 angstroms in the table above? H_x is 4.46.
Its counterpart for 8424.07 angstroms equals 4.18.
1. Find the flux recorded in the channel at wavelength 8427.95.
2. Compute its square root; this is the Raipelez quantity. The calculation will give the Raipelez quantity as 1.99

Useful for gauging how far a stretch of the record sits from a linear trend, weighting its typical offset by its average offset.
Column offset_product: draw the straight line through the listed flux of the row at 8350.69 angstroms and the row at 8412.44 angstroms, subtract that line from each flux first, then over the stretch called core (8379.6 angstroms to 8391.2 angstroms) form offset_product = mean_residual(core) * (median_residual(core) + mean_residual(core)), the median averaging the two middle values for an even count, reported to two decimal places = 0.26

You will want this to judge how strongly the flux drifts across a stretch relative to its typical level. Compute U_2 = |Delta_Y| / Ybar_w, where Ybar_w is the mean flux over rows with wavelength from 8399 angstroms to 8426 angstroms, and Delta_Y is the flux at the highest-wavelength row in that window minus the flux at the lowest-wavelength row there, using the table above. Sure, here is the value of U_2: 0.049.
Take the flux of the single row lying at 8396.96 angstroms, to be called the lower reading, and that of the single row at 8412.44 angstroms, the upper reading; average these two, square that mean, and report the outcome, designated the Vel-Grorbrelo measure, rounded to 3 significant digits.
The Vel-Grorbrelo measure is 19.2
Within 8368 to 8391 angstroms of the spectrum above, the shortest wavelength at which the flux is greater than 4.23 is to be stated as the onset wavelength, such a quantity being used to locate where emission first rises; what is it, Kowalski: 8369.94 angstroms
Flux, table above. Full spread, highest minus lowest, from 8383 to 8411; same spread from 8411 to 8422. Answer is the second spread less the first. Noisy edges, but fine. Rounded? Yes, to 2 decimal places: -0.36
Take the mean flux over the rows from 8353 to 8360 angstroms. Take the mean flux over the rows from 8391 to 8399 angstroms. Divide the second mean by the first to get 1.02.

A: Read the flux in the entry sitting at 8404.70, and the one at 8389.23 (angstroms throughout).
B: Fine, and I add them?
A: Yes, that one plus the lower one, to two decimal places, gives 8.41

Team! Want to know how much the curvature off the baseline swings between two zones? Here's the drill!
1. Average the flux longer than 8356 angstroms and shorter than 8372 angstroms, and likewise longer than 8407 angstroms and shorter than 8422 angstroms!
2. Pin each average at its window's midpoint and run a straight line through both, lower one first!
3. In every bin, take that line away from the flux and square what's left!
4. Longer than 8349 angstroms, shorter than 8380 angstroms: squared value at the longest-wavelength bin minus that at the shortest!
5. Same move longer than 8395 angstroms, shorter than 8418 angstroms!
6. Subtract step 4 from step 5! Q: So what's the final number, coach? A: 0.07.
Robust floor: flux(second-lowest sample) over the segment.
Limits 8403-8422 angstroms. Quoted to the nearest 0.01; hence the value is 4.29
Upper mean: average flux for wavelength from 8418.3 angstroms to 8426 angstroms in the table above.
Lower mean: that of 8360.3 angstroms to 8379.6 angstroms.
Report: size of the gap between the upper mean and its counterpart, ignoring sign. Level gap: 0.173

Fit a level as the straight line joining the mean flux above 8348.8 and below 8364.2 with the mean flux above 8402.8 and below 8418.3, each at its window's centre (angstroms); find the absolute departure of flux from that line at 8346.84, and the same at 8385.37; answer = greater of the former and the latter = 0.29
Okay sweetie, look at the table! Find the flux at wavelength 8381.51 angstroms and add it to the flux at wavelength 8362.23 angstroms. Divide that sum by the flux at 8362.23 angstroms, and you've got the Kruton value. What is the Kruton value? 1.93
